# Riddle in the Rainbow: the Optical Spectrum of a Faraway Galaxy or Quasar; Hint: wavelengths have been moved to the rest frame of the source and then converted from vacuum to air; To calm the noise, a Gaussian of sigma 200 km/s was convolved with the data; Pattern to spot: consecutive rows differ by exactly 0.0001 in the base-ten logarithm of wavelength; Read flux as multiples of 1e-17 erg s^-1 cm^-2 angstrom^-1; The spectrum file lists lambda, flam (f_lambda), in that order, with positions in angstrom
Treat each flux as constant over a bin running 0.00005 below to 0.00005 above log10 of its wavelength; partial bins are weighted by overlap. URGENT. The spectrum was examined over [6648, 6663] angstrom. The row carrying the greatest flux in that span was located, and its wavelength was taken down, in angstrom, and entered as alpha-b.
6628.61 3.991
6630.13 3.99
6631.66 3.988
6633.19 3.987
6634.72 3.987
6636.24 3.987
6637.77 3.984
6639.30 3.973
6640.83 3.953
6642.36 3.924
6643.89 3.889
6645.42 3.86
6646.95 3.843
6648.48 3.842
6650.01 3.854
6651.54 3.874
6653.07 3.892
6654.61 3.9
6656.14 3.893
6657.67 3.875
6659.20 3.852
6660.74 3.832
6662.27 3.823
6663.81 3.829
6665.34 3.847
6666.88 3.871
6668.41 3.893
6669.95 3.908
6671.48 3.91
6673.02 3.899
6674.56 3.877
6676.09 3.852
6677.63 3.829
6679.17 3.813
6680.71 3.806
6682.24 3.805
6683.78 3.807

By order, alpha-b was 6654.61 angstrom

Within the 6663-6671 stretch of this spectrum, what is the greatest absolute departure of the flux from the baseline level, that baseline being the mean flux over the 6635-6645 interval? 0.12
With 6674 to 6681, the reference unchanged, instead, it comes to 0.15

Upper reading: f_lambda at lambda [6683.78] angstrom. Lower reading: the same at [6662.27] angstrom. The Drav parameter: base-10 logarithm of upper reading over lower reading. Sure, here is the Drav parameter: -0.0018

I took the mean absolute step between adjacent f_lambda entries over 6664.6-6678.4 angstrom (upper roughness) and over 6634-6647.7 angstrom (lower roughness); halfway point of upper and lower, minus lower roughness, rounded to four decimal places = 0.0000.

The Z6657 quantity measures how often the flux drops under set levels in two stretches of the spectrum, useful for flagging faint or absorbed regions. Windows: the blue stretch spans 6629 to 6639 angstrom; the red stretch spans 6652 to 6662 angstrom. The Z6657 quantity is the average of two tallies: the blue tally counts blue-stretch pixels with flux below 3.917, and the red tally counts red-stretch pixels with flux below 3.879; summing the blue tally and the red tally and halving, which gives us 1.5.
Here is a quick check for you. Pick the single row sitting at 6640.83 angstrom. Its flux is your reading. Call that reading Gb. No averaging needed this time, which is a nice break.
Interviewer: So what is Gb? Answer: 3.953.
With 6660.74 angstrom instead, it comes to 3.832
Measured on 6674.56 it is 3.877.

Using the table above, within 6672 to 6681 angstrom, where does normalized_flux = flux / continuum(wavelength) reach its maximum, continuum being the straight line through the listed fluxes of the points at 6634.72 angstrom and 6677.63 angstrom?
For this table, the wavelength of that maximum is 6673.02 angstrom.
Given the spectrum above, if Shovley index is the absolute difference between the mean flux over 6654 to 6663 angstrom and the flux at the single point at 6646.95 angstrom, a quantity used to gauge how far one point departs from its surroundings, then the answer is 0.02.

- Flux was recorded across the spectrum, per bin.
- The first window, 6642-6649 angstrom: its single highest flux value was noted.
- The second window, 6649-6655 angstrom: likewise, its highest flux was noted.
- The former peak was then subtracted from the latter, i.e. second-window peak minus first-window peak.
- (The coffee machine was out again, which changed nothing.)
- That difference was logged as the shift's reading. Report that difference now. -0.024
